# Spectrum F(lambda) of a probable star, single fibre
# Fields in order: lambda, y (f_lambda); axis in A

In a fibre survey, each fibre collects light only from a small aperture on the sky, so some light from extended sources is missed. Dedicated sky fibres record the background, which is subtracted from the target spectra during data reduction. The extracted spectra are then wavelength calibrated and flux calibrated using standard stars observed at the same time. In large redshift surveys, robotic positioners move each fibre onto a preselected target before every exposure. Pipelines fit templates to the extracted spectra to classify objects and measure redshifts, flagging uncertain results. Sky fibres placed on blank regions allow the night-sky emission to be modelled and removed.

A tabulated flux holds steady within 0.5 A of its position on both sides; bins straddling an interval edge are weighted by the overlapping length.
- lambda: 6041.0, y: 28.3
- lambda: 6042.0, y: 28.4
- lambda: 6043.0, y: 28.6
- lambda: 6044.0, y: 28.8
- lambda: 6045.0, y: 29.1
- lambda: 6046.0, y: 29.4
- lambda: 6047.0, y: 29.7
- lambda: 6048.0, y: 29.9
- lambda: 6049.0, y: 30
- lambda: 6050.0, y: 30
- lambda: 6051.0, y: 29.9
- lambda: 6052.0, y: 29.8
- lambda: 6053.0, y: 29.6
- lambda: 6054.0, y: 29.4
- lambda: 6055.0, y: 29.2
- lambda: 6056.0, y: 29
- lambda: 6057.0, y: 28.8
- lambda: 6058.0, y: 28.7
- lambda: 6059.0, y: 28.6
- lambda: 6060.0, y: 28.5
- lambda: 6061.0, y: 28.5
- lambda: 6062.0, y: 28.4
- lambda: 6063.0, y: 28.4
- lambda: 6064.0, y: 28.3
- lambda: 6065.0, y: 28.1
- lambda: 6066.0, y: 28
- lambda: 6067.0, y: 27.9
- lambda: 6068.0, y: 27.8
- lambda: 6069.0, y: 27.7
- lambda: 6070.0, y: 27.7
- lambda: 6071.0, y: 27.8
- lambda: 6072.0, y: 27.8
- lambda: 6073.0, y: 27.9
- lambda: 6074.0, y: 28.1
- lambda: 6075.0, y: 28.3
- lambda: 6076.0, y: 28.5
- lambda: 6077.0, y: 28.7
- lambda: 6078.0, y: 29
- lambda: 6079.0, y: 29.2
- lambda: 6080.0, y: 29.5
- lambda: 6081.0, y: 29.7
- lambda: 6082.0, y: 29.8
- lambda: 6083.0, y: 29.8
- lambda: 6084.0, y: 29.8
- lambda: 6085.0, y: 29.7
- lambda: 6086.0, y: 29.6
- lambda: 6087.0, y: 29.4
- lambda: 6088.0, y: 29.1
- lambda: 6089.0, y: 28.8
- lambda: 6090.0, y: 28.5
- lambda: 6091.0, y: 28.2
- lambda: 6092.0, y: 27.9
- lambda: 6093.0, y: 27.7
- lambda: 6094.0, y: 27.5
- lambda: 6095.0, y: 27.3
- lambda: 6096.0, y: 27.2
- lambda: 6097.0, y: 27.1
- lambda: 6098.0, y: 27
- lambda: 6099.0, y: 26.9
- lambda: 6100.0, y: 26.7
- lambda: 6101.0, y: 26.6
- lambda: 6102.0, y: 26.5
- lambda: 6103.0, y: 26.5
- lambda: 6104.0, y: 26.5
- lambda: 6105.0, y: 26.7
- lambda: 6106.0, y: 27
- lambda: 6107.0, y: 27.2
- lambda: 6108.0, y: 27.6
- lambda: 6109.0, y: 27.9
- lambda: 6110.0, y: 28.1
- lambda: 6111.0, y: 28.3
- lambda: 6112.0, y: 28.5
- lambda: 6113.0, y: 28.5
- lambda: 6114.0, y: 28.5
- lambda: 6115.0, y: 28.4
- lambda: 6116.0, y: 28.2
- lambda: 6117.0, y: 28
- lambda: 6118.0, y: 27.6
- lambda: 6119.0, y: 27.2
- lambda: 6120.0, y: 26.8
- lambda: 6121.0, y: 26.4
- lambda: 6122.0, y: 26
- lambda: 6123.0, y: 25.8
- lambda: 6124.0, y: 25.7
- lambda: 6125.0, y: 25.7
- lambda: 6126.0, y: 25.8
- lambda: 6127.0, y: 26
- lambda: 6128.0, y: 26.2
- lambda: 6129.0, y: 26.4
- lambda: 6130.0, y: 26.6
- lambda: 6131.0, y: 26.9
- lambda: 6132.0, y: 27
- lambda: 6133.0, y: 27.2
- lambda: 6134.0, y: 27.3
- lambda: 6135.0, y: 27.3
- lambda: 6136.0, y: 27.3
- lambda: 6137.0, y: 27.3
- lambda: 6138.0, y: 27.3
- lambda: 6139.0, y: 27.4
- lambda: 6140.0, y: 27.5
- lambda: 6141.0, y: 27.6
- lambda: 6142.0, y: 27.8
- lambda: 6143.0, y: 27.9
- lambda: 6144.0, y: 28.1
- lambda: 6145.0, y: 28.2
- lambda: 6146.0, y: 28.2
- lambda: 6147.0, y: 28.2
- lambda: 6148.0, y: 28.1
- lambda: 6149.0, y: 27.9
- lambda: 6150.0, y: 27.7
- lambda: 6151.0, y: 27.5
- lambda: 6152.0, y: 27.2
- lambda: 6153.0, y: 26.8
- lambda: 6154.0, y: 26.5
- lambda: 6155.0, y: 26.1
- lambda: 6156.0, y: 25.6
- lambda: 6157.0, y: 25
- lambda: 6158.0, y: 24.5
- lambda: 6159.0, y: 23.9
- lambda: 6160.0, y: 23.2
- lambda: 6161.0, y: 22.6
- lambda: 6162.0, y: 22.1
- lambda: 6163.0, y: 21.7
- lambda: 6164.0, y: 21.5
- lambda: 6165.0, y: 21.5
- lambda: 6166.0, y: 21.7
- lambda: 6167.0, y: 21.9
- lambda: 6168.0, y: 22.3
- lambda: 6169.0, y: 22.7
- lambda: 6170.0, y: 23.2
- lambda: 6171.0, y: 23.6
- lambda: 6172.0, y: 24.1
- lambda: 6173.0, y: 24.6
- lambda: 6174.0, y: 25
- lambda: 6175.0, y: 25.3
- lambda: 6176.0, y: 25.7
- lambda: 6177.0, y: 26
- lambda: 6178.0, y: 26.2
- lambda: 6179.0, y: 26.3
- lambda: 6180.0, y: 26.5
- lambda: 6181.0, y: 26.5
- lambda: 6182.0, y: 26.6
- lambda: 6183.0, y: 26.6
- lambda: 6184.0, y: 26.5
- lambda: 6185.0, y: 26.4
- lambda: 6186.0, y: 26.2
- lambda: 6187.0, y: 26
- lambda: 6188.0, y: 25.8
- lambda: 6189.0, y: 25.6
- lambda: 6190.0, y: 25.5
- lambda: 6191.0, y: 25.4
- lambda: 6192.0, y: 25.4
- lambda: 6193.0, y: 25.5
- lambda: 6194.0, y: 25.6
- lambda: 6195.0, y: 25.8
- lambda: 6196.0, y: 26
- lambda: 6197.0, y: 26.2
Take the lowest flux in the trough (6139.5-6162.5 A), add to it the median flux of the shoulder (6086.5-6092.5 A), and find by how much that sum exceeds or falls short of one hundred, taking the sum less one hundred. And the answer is -49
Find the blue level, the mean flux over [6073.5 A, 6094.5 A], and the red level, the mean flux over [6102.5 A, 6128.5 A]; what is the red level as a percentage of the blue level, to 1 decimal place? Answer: 93.9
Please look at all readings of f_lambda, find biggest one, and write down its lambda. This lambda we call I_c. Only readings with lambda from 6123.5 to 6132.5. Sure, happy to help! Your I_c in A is 6132.0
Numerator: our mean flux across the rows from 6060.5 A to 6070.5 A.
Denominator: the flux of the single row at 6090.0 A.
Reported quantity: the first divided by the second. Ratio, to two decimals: 0.99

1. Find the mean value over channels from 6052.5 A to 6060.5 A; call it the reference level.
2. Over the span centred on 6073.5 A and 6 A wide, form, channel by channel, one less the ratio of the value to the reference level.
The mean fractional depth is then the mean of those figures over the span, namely 0.031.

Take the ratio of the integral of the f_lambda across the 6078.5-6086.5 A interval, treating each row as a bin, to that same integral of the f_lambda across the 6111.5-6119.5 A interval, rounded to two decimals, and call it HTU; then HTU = 1.05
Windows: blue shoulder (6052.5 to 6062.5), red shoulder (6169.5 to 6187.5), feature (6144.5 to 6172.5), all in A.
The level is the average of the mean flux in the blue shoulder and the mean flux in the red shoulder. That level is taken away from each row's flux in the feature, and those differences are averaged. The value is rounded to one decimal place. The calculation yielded -2.5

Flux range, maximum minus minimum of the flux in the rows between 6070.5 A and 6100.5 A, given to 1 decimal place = 3.1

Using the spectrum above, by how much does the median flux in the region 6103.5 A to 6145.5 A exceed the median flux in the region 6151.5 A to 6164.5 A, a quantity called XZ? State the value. 2.8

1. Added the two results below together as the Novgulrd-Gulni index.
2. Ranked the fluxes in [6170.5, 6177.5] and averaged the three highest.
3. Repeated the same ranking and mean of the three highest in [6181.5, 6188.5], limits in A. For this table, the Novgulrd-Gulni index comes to 52.2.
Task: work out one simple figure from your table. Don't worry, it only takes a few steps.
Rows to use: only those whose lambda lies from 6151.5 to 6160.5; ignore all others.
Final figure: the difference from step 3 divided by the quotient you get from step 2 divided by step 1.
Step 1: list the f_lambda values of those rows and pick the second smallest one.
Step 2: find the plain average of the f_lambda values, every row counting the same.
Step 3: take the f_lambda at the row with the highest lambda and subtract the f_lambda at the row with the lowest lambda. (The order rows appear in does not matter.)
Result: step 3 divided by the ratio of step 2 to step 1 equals -3.8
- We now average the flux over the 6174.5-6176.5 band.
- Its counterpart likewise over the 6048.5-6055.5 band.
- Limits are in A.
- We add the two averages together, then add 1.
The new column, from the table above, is 56.2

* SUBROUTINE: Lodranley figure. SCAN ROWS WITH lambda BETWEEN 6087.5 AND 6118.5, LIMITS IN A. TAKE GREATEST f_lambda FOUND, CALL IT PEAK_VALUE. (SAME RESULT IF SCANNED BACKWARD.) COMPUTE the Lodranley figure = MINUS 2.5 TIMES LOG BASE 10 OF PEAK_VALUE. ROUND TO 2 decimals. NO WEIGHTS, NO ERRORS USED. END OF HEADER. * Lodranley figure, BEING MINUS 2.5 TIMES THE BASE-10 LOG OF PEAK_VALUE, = -3.66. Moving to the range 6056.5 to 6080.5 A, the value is -3.67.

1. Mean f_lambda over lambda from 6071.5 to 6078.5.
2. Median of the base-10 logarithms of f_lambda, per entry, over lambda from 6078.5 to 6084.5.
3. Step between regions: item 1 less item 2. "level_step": 26.9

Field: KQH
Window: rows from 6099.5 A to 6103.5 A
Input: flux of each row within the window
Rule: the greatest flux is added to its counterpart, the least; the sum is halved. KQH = 26.6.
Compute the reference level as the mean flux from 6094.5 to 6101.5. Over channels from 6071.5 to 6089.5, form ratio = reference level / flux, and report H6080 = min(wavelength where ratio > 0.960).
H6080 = 6072.0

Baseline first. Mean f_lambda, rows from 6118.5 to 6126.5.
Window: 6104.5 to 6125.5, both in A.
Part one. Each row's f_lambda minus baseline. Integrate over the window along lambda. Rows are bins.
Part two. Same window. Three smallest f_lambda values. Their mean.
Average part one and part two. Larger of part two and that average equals 26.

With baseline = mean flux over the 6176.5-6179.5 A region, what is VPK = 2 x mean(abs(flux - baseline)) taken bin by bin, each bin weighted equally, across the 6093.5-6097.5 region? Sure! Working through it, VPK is 2.2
